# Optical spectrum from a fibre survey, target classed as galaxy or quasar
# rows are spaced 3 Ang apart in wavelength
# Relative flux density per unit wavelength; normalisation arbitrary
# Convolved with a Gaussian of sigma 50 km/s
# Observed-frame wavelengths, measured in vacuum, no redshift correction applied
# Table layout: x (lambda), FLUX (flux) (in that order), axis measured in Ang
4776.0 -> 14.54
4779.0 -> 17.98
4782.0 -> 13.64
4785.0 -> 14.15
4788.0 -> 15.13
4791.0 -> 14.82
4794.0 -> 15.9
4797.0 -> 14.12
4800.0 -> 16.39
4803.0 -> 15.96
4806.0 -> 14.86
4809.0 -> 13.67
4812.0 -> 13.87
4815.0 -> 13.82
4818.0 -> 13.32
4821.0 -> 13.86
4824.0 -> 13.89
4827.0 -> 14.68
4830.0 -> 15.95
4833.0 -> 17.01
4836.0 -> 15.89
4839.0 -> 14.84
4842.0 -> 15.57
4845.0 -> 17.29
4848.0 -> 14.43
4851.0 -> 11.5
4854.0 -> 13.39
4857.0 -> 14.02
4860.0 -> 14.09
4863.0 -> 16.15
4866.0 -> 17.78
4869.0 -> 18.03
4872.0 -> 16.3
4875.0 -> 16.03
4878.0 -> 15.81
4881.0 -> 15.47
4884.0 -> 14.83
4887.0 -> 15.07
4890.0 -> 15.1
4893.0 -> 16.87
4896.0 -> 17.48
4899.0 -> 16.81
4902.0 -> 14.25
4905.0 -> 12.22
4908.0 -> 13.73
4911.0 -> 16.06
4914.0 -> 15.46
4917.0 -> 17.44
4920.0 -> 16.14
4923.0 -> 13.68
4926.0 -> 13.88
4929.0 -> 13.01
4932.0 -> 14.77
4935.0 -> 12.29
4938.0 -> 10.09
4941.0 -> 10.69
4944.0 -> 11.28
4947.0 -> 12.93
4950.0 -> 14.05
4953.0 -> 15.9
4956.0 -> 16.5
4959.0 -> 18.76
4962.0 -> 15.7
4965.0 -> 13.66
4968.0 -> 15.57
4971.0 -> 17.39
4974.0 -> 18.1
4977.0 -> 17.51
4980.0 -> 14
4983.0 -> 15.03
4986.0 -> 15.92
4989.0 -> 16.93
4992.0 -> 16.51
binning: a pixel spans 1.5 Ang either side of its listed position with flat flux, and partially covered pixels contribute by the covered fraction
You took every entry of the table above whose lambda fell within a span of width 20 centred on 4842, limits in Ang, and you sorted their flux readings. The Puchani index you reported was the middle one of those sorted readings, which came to 15.6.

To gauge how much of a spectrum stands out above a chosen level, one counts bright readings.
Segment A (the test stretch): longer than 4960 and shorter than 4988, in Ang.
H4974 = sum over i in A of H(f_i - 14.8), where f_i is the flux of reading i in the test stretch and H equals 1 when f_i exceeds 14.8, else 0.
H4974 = 7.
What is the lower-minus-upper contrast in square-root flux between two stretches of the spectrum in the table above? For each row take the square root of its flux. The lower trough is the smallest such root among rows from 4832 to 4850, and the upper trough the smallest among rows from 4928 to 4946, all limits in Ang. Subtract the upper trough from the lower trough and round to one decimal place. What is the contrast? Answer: 0.6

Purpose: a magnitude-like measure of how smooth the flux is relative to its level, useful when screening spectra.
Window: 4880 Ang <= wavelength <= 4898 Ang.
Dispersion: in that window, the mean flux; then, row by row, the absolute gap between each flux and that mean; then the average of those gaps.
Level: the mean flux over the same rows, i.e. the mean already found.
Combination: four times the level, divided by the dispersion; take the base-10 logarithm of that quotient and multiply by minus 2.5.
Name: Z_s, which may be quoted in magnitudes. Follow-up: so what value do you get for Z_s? -4.60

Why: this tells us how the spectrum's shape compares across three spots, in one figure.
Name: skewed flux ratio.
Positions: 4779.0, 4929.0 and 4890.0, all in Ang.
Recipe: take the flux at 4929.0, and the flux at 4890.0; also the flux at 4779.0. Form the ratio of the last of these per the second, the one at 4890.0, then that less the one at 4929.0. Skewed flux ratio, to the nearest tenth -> -11.8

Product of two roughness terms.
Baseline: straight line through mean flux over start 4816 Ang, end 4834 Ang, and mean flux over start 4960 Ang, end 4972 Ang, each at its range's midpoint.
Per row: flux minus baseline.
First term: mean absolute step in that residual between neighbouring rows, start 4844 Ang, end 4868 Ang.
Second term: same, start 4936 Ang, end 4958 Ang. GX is 1.8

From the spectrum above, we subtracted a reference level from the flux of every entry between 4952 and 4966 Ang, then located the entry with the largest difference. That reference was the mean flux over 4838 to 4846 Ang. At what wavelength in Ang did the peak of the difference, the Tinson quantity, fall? 4959.0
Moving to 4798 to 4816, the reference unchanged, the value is 4800.0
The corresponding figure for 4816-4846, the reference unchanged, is 4845.0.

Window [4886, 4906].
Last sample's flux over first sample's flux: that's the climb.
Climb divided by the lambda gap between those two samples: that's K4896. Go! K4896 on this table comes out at -0.16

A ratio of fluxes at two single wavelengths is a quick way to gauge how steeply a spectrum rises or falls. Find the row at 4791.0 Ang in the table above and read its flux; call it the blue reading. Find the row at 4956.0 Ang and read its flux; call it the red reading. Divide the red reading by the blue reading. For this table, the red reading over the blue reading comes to 1.11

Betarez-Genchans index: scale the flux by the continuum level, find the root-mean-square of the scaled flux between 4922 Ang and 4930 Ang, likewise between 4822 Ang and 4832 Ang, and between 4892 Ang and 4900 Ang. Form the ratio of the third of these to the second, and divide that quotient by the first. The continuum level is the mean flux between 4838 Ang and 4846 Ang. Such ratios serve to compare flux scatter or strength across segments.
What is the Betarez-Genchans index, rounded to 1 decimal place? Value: 1.3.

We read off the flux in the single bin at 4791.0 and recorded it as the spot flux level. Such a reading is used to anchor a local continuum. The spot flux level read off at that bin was 14.82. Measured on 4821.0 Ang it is 13.86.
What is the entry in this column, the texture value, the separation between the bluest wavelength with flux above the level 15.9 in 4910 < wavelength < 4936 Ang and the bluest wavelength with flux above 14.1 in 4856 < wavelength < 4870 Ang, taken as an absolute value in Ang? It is 48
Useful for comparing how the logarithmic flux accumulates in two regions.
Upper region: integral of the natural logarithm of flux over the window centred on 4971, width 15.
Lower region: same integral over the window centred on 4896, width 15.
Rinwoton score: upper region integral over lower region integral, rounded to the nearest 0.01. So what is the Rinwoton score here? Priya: 1.01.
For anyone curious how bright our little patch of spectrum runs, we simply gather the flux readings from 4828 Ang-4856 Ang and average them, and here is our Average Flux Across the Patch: 15.1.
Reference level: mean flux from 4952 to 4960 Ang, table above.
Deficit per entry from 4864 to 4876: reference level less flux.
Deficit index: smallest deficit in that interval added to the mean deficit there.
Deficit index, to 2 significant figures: -1.0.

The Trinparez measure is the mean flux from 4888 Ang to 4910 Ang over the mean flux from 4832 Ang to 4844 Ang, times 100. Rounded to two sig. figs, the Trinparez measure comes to 96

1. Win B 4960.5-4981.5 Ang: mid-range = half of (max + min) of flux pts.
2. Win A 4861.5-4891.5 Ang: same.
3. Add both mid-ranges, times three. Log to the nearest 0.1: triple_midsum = 96.9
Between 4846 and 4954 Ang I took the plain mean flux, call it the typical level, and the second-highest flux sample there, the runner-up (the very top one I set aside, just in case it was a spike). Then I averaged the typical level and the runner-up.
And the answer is 16.21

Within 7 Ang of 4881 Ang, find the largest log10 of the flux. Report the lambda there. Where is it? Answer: 4875.0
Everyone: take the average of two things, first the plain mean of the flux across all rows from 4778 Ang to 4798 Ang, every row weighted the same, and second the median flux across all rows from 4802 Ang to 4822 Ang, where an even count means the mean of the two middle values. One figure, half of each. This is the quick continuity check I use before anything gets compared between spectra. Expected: 14.5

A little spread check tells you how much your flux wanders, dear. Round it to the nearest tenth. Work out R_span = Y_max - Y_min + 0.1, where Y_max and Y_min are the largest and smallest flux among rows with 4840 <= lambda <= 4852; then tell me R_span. 5.9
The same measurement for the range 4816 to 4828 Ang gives 1.5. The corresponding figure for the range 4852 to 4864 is 2.9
